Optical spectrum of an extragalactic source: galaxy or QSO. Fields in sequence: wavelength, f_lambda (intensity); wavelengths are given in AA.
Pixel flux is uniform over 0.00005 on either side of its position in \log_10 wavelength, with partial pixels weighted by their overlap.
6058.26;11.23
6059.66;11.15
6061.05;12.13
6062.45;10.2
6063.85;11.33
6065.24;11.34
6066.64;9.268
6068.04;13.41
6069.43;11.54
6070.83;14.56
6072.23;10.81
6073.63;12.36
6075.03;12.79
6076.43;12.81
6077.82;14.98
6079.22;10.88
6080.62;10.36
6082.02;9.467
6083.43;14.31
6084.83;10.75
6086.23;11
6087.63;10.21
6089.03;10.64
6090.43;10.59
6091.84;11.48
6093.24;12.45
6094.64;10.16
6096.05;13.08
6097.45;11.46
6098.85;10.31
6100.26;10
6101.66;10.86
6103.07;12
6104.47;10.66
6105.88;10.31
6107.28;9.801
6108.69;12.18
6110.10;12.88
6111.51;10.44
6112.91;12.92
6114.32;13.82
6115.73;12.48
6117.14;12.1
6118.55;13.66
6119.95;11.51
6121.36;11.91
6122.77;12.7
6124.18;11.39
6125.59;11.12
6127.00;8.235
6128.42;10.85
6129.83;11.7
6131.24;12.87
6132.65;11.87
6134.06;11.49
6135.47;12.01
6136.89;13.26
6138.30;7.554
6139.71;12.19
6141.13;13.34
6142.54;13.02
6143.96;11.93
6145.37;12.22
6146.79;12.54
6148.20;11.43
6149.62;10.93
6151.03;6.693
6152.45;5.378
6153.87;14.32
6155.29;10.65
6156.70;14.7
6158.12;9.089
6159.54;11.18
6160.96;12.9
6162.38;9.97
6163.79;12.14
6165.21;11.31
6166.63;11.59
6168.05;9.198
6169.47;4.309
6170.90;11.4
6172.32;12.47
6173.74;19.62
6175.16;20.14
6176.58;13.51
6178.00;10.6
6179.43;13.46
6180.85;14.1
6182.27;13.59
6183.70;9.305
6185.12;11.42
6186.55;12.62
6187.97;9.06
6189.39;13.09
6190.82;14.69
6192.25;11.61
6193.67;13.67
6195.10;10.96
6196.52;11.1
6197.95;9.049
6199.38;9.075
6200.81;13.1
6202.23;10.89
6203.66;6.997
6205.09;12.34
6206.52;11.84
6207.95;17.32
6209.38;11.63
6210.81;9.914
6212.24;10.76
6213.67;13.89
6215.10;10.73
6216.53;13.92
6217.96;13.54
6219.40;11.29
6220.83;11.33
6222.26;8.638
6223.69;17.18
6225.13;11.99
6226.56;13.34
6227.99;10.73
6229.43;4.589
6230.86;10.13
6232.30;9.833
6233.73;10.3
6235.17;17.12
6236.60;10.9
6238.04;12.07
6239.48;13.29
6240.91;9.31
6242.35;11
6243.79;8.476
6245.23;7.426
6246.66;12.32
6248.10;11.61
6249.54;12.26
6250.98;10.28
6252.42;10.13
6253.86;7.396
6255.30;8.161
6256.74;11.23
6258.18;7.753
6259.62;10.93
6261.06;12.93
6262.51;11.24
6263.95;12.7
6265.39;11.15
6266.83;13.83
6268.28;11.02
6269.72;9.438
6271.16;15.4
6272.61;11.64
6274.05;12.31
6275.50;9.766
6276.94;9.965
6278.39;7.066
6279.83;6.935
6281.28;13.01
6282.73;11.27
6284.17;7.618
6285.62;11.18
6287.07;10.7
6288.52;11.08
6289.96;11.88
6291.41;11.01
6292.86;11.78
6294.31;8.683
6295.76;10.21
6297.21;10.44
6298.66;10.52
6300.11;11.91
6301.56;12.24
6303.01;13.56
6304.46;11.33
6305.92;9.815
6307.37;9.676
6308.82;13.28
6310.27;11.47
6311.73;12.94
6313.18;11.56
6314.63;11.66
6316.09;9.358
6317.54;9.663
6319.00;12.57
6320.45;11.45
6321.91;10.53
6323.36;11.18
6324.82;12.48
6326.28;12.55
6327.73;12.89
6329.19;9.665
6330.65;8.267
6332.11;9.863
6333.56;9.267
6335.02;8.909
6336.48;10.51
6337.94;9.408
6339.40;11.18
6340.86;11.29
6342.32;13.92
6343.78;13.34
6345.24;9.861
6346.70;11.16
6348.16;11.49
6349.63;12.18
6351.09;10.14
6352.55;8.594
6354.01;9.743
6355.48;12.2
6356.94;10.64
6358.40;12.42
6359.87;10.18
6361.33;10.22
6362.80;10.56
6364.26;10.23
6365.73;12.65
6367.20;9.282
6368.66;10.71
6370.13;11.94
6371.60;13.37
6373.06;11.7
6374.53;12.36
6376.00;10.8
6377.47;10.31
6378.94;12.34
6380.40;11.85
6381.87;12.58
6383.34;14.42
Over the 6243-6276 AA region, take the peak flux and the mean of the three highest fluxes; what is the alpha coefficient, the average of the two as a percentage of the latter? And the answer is 105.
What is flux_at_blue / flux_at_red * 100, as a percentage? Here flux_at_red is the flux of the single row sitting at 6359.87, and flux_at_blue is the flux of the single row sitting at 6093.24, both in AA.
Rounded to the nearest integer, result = 122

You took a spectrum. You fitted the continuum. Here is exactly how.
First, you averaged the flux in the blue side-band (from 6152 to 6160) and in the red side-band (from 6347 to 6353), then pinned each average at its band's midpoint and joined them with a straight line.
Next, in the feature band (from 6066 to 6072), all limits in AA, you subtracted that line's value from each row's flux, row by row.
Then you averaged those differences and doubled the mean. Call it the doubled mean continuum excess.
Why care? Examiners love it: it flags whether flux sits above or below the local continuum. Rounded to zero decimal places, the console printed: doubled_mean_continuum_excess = 2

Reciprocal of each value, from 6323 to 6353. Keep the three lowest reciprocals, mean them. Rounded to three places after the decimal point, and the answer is 0.075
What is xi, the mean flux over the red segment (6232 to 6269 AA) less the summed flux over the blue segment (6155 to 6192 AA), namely -305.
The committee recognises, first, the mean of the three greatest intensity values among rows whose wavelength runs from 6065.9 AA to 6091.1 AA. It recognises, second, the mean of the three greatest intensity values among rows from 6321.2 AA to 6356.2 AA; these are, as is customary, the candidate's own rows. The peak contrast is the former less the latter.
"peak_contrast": 1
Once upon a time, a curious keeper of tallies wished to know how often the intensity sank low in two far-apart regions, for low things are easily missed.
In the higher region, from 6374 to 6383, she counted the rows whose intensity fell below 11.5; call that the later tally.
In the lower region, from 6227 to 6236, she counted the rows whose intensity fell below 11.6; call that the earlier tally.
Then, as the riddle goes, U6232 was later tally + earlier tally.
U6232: 7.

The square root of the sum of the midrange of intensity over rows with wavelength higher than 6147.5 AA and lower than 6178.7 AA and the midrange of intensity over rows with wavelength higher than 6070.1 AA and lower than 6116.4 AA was 4.94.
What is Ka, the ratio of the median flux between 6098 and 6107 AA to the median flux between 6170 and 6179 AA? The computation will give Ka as 0.81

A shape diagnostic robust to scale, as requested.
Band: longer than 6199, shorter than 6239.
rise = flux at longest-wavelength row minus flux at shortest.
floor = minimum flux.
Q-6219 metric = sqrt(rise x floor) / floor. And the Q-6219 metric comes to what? 0.81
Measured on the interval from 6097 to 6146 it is 0.32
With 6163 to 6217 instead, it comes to 0.64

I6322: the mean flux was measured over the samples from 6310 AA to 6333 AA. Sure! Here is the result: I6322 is 11.1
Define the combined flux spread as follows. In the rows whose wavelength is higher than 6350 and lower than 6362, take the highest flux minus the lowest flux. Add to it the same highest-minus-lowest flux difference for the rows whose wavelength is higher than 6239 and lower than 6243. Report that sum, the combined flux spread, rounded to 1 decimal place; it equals 7.8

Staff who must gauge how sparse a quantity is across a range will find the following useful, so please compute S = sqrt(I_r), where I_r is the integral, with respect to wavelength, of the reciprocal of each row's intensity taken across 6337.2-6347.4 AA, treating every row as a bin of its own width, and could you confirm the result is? 0.95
